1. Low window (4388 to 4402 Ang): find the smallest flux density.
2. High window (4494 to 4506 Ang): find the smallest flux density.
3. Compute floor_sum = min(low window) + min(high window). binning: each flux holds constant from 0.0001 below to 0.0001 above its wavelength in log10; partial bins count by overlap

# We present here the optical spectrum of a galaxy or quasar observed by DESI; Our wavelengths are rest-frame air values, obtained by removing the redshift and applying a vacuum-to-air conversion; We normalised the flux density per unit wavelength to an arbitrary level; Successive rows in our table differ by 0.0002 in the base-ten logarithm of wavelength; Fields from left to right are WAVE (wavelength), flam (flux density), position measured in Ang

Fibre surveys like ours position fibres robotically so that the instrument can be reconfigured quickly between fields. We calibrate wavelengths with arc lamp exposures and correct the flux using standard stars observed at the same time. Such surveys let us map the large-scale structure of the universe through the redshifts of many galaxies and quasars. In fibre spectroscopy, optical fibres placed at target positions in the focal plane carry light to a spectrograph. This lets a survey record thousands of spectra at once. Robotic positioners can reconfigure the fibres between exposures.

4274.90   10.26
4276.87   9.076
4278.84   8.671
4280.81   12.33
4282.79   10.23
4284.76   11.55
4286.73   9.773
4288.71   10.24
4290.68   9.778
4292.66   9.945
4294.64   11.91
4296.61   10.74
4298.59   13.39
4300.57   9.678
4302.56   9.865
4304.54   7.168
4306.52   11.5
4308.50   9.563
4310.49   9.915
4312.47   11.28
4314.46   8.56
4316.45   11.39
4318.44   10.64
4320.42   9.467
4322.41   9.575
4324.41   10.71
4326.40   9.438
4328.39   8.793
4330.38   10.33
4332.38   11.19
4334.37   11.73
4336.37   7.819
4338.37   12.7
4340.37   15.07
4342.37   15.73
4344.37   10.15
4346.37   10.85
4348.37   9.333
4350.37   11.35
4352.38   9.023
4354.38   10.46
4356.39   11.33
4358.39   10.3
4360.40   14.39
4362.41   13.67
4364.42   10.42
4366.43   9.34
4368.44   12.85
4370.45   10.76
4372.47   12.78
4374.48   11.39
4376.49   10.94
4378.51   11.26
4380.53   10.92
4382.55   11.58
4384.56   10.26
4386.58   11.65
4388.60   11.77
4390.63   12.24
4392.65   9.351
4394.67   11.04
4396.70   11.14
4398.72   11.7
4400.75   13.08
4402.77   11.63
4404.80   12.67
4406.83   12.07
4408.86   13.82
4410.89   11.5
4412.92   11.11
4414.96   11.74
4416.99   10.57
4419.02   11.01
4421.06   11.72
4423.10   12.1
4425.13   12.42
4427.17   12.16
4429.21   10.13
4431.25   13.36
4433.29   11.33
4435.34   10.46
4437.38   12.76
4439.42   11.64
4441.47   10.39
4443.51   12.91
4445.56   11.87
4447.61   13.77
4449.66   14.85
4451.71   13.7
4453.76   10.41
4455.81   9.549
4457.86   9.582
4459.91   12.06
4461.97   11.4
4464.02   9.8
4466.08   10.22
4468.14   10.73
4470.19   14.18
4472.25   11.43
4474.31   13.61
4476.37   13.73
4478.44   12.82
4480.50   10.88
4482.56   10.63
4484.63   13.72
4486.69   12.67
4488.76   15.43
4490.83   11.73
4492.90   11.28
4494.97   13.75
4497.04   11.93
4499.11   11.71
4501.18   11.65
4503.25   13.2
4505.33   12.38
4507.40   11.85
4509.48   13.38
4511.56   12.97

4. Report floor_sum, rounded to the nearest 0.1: 21.0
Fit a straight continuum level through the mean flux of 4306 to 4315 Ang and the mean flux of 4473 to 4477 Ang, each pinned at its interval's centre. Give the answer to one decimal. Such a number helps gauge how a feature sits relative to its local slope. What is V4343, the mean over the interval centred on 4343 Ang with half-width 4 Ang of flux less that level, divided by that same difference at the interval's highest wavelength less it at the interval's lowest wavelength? -0.5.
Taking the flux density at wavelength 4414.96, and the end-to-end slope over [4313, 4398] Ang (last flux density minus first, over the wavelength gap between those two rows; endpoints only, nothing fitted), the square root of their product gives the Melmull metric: 0.6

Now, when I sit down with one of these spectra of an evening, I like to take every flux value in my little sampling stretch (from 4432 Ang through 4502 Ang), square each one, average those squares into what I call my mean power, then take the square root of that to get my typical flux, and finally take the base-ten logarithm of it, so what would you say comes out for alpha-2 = 1.08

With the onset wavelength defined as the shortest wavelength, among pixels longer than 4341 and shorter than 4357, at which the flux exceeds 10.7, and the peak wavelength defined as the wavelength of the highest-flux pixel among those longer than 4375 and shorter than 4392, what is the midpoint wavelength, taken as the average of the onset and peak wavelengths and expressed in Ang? 4366.5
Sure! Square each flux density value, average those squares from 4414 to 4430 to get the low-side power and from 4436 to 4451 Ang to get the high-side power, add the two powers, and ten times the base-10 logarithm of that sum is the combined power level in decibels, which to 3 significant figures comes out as 24.7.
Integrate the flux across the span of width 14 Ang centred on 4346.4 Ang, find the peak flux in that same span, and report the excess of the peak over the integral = -147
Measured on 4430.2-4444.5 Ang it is -156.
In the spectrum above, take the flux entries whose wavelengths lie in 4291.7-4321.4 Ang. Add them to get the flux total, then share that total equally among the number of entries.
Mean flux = 10.3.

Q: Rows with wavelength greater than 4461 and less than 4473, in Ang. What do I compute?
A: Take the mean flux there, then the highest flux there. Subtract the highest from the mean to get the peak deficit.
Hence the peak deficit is -2.9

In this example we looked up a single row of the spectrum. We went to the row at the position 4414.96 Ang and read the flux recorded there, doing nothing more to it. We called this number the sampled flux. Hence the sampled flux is 11.74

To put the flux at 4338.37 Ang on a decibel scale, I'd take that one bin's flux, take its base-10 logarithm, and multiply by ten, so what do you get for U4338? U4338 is 11.0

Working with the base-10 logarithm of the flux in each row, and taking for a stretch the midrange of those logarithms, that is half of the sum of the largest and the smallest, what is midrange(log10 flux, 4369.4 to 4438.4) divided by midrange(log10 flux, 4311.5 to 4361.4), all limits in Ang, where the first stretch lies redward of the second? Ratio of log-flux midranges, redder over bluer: 1.01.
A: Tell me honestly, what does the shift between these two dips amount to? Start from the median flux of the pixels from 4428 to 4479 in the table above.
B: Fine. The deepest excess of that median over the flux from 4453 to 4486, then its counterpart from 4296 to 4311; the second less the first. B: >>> 2.4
